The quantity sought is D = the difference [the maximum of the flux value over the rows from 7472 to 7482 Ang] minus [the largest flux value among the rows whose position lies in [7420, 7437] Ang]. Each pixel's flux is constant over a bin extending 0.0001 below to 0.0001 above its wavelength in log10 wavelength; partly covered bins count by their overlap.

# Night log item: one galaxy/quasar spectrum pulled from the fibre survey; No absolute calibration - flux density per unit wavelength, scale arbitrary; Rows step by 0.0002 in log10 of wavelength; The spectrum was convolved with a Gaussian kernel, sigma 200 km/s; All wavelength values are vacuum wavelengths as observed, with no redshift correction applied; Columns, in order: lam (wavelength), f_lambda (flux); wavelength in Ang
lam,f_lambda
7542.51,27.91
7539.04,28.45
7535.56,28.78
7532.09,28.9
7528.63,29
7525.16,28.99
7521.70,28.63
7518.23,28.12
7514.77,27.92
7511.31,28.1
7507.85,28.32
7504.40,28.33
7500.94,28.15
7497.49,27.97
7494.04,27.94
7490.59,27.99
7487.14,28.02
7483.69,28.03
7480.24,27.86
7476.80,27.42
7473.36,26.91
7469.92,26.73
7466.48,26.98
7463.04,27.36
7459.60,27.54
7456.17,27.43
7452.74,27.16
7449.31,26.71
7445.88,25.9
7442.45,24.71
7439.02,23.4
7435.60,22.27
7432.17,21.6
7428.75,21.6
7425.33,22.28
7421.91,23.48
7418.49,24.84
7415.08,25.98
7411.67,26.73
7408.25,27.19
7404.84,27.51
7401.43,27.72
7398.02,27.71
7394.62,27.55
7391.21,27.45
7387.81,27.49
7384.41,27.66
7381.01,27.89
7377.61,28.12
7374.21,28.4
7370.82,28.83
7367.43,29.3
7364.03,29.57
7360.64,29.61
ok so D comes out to 4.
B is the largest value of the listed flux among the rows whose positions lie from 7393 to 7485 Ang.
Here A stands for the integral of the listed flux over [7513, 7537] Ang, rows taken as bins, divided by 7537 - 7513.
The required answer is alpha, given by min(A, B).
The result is 28.0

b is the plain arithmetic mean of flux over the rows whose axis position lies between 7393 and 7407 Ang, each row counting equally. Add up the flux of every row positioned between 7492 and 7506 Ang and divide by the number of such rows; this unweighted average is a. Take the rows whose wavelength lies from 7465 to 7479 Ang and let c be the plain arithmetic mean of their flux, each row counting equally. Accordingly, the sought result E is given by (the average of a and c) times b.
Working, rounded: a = 28.1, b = 27.6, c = 27.0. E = 761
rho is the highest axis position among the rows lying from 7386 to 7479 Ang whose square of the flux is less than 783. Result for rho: 7476.80 Ang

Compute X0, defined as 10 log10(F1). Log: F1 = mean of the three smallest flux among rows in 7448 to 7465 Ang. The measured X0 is 14.3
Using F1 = 27.1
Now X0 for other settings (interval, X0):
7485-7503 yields 14.5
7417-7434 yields 13.4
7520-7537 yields 14.6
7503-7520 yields 14.5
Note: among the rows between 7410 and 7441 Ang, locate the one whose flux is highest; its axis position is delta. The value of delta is 7411.67 Ang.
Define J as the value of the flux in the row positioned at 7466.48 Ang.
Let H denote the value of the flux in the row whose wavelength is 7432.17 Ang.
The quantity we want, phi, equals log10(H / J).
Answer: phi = -0.10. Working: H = 21.6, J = 26.98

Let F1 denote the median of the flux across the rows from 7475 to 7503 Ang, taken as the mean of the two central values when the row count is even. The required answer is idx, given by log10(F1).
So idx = 1.45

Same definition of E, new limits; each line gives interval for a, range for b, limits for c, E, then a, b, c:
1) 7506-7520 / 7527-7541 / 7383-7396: 801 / 28.1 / 28.8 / 27.5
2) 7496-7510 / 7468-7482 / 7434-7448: 712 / 28.2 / 27.2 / 24.1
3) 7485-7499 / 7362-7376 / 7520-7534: 825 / 28.0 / 29.0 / 28.9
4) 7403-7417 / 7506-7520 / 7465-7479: 757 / 26.9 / 28.1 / 27.0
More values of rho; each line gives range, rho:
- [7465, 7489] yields 7480.24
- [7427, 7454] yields 7452.74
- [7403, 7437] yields 7435.60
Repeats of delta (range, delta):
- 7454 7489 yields 7483.69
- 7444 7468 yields 7459.60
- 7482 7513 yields 7504.40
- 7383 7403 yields 7401.43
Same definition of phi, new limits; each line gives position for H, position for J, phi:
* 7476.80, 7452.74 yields 0.00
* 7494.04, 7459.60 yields 0.01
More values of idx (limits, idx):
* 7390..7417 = 1.44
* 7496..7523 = 1.45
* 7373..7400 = 1.44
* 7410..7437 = 1.36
